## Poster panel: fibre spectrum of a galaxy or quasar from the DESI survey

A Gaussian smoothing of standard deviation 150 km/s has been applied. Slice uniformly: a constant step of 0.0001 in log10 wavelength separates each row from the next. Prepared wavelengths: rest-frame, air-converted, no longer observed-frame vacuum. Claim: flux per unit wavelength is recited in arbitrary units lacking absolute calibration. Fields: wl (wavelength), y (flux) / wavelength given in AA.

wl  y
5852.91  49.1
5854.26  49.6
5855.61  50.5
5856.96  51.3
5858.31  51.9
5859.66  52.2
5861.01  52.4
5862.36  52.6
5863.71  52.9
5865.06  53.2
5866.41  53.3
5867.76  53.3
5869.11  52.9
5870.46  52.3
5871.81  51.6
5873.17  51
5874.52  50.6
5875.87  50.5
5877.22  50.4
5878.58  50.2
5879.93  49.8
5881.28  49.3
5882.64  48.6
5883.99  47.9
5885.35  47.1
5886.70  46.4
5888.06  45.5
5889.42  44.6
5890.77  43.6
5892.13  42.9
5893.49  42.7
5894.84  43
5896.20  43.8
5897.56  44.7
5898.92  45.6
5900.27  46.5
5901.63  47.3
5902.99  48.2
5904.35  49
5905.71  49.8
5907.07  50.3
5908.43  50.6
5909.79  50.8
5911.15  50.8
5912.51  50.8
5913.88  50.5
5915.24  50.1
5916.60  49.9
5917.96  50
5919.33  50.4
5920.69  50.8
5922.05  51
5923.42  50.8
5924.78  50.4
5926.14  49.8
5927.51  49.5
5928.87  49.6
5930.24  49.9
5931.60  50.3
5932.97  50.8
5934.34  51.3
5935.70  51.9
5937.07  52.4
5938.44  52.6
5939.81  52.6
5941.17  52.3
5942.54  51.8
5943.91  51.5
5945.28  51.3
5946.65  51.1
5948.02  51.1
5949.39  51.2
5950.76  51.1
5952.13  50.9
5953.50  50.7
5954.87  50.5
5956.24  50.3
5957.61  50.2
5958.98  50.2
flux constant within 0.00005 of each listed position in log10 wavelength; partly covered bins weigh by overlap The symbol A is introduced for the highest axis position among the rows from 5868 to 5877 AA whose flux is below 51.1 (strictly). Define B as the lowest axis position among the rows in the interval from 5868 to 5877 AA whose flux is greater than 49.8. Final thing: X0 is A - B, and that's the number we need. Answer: 6.8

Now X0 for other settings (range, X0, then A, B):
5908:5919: 9.5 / 5917.96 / 5908.43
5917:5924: 5.5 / 5923.42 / 5917.96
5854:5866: 0.0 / 5855.61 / 5855.61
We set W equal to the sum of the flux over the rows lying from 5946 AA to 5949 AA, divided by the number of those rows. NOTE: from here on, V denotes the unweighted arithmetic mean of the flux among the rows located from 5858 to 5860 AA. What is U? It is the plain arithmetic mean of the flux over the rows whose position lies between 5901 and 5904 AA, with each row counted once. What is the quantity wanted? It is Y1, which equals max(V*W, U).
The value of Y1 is 2660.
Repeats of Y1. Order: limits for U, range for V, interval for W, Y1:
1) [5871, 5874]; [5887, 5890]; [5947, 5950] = 2304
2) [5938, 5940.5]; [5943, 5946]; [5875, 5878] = 2593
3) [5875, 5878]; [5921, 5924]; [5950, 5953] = 2596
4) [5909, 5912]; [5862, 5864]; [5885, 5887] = 2466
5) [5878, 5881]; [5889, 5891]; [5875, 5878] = 2225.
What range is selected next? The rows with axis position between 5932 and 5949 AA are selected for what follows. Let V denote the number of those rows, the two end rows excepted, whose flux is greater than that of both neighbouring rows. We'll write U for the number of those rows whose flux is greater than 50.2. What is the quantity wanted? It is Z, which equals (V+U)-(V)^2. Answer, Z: 12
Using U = 12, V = 0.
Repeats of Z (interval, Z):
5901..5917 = 6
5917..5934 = 7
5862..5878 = 12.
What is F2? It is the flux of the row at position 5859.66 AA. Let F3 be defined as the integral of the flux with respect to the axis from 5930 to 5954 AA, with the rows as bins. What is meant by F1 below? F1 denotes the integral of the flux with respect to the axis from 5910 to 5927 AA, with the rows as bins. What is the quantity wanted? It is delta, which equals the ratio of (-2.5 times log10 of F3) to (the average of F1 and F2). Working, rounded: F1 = 857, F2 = 52.2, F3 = 1234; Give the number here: -0.017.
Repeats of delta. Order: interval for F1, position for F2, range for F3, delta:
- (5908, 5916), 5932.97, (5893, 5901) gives -0.028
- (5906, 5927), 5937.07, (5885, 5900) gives -0.013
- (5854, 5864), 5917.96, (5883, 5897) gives -0.025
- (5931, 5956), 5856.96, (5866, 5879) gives -0.011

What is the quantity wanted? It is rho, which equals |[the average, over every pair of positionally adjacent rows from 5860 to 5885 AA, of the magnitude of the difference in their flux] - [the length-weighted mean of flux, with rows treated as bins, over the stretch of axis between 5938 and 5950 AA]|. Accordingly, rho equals 51.3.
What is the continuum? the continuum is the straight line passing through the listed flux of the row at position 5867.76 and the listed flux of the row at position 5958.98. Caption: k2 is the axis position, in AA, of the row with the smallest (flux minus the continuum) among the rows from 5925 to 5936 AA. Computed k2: 5927.51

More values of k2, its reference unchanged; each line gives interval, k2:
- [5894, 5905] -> 5894.84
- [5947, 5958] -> 5957.61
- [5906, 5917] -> 5916.60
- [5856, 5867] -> 5856.96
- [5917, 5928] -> 5927.51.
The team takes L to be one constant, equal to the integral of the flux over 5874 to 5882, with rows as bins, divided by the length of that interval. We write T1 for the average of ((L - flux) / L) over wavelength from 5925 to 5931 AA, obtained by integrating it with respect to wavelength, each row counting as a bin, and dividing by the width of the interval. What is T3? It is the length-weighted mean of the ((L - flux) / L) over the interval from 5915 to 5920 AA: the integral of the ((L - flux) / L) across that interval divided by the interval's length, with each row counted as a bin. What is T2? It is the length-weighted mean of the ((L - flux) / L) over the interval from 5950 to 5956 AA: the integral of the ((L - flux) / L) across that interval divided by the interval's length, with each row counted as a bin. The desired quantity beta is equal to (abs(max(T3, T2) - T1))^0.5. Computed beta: 0.08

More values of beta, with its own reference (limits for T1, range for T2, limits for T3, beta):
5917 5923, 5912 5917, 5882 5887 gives 0.24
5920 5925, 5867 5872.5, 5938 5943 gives 0.18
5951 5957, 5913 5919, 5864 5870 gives 0.10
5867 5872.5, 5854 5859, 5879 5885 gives 0.27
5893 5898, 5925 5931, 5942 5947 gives 0.35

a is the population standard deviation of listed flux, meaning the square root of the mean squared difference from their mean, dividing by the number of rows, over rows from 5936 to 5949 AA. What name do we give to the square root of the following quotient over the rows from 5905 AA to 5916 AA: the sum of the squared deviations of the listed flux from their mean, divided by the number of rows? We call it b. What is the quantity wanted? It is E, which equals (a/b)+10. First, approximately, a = 0.59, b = 0.35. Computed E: 11.7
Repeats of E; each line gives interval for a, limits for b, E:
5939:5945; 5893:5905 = 10.2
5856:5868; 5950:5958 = 12.0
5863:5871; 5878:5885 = 10.4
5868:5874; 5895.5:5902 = 10.6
